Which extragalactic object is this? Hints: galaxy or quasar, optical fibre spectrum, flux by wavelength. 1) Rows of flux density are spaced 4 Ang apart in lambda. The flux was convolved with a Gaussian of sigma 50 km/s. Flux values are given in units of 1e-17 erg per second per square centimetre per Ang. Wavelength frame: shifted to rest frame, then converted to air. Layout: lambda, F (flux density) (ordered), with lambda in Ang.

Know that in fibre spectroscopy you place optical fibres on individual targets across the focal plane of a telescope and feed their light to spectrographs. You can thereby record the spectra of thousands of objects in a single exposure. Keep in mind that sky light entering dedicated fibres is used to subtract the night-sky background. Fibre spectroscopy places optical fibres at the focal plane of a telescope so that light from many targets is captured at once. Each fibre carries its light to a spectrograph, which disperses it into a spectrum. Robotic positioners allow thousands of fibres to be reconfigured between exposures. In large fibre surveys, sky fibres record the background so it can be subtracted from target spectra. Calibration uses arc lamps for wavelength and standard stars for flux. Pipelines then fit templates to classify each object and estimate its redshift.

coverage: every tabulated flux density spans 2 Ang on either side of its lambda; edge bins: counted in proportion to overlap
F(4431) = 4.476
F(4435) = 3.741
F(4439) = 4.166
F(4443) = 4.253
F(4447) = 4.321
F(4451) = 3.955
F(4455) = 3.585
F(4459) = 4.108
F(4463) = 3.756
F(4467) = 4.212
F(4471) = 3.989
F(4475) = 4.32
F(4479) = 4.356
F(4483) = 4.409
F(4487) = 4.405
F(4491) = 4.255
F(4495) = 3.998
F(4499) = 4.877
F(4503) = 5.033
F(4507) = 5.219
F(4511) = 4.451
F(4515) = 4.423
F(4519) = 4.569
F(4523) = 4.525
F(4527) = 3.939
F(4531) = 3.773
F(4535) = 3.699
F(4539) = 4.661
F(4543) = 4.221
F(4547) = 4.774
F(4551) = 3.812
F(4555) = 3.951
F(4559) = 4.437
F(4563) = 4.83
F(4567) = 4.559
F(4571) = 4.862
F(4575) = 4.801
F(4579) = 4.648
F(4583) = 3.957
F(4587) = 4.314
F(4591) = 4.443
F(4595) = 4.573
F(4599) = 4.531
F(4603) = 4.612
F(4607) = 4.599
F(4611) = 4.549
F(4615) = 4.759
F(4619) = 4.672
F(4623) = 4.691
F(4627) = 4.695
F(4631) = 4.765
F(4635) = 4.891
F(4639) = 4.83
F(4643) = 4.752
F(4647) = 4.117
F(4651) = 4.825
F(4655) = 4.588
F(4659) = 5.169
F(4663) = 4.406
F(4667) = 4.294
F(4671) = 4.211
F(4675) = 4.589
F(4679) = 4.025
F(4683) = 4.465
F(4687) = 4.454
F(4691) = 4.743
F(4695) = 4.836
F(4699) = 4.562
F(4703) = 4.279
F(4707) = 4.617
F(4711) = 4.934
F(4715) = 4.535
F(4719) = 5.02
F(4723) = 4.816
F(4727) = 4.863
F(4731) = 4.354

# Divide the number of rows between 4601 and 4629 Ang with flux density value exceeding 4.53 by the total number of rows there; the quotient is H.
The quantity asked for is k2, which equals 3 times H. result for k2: 3.0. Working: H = 1.0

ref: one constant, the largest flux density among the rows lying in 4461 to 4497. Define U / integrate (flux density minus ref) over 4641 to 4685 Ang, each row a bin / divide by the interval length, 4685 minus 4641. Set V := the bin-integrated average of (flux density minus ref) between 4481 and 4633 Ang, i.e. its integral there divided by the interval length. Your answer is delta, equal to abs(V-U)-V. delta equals -0.1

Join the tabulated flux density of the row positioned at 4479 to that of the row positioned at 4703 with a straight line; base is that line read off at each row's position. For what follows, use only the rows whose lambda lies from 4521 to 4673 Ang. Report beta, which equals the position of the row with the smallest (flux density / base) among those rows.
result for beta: 4535 Ang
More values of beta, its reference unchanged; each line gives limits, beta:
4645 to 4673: 4647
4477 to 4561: 4535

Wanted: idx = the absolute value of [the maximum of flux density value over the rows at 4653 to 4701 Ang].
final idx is 5.2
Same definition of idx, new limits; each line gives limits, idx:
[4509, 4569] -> 4.8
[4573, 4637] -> 4.9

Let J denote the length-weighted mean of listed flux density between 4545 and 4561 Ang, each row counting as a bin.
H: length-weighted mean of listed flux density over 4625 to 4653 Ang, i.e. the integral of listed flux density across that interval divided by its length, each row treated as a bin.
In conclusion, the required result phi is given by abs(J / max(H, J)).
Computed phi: 0.90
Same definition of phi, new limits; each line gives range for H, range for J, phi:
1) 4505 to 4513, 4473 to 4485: 0.90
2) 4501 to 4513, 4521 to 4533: 0.83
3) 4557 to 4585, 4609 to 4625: 1.00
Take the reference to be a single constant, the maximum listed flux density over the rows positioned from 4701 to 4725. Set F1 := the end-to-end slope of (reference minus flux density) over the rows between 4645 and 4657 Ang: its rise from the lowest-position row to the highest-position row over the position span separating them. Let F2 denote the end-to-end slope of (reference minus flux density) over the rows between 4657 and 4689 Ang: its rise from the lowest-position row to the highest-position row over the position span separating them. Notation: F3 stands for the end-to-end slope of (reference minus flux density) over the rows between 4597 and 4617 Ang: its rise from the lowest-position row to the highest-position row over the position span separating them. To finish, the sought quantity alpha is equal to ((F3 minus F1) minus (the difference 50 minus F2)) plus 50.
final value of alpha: 0.070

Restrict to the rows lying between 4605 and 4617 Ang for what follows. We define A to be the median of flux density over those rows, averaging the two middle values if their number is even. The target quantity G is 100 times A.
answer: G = 460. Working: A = 4.60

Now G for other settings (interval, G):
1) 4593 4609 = 459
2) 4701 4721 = 462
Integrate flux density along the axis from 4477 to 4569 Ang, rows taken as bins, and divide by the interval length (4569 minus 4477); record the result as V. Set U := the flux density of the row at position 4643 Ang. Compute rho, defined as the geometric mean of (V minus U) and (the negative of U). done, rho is 1.30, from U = 4.752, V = 4.40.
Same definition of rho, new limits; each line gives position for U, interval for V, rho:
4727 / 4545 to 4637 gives 1.23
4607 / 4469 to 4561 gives 1.07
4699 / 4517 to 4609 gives 0.87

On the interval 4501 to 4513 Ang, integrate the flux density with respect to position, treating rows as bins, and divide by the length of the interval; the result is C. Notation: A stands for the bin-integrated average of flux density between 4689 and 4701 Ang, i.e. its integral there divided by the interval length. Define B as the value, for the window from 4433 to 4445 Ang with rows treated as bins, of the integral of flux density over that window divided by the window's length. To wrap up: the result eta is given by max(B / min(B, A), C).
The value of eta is 4.90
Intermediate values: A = 4.71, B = 4.1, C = 4.90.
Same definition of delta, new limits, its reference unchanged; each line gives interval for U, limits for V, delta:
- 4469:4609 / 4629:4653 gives 0.0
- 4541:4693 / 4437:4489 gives 0.7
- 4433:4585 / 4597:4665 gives 0.1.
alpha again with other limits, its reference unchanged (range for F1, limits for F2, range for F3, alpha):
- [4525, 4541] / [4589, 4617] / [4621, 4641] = 0.038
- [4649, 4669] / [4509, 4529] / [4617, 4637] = -0.015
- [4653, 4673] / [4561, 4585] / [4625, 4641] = 0.009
